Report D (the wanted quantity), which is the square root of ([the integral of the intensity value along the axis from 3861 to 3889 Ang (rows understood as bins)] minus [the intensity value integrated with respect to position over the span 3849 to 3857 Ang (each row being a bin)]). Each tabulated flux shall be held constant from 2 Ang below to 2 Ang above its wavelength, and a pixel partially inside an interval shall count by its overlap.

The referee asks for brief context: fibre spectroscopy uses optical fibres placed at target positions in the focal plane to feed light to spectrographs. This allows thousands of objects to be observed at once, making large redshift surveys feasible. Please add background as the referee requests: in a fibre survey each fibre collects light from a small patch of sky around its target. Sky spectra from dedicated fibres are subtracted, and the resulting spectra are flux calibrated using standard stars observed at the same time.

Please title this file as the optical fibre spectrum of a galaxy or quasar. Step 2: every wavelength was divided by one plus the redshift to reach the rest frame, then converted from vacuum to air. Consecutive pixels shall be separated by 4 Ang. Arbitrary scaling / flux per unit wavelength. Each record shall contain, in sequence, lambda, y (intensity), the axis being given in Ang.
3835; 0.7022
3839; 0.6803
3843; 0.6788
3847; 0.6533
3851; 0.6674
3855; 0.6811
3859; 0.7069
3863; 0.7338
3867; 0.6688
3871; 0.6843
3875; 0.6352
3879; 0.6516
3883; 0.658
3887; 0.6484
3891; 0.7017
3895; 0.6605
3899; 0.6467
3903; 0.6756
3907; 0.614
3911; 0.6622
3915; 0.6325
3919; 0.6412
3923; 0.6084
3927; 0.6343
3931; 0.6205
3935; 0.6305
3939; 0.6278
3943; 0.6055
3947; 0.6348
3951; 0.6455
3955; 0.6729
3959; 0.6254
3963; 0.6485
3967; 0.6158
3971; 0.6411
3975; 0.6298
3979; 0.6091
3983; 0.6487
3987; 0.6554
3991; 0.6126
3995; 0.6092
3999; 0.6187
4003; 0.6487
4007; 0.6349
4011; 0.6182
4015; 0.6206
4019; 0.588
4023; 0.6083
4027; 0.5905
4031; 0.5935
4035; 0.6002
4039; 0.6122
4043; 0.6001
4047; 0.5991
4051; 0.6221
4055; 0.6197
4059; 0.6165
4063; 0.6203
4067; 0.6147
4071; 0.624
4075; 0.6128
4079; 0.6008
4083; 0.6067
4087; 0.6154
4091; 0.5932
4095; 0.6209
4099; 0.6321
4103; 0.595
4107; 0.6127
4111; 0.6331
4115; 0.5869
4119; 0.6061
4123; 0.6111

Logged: 3.7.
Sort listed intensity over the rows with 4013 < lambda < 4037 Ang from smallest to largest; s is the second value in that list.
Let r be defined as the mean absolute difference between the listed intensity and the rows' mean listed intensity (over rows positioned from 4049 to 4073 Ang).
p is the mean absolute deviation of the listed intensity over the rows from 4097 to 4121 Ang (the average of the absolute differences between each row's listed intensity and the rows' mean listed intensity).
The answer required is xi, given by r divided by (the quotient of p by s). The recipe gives 0.1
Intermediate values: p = 0.015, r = 0.0026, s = 0.5905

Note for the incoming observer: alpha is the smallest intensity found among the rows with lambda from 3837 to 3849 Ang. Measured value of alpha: 0.6533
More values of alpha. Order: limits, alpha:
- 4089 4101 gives 0.5932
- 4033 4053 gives 0.5991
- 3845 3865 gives 0.6533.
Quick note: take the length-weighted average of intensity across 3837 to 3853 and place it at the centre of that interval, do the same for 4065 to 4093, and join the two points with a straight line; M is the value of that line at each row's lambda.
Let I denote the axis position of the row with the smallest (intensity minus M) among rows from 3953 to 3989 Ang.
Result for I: 3979 Ang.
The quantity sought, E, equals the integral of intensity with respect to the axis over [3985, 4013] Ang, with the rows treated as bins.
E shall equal 18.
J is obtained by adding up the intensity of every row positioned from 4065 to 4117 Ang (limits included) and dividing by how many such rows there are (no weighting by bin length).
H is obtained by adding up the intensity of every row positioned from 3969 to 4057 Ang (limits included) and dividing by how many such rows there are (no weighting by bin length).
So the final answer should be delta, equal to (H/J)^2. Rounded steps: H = 0.617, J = 0.611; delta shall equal 1.019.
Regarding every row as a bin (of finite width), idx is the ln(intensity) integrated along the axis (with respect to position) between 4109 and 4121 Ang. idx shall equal -6.0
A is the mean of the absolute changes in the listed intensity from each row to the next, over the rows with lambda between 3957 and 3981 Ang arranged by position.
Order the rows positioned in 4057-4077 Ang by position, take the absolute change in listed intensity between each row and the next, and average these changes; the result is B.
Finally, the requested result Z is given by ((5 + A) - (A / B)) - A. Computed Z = 2.0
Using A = 0.023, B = 0.007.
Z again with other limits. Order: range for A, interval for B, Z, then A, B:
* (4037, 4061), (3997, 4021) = 4.6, 0.008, 0.019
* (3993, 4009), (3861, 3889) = 4.3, 0.018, 0.027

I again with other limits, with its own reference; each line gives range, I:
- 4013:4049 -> 4019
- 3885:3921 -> 3907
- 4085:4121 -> 4115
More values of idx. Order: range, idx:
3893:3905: -5.0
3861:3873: -4.4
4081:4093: -6.0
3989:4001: -5.9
